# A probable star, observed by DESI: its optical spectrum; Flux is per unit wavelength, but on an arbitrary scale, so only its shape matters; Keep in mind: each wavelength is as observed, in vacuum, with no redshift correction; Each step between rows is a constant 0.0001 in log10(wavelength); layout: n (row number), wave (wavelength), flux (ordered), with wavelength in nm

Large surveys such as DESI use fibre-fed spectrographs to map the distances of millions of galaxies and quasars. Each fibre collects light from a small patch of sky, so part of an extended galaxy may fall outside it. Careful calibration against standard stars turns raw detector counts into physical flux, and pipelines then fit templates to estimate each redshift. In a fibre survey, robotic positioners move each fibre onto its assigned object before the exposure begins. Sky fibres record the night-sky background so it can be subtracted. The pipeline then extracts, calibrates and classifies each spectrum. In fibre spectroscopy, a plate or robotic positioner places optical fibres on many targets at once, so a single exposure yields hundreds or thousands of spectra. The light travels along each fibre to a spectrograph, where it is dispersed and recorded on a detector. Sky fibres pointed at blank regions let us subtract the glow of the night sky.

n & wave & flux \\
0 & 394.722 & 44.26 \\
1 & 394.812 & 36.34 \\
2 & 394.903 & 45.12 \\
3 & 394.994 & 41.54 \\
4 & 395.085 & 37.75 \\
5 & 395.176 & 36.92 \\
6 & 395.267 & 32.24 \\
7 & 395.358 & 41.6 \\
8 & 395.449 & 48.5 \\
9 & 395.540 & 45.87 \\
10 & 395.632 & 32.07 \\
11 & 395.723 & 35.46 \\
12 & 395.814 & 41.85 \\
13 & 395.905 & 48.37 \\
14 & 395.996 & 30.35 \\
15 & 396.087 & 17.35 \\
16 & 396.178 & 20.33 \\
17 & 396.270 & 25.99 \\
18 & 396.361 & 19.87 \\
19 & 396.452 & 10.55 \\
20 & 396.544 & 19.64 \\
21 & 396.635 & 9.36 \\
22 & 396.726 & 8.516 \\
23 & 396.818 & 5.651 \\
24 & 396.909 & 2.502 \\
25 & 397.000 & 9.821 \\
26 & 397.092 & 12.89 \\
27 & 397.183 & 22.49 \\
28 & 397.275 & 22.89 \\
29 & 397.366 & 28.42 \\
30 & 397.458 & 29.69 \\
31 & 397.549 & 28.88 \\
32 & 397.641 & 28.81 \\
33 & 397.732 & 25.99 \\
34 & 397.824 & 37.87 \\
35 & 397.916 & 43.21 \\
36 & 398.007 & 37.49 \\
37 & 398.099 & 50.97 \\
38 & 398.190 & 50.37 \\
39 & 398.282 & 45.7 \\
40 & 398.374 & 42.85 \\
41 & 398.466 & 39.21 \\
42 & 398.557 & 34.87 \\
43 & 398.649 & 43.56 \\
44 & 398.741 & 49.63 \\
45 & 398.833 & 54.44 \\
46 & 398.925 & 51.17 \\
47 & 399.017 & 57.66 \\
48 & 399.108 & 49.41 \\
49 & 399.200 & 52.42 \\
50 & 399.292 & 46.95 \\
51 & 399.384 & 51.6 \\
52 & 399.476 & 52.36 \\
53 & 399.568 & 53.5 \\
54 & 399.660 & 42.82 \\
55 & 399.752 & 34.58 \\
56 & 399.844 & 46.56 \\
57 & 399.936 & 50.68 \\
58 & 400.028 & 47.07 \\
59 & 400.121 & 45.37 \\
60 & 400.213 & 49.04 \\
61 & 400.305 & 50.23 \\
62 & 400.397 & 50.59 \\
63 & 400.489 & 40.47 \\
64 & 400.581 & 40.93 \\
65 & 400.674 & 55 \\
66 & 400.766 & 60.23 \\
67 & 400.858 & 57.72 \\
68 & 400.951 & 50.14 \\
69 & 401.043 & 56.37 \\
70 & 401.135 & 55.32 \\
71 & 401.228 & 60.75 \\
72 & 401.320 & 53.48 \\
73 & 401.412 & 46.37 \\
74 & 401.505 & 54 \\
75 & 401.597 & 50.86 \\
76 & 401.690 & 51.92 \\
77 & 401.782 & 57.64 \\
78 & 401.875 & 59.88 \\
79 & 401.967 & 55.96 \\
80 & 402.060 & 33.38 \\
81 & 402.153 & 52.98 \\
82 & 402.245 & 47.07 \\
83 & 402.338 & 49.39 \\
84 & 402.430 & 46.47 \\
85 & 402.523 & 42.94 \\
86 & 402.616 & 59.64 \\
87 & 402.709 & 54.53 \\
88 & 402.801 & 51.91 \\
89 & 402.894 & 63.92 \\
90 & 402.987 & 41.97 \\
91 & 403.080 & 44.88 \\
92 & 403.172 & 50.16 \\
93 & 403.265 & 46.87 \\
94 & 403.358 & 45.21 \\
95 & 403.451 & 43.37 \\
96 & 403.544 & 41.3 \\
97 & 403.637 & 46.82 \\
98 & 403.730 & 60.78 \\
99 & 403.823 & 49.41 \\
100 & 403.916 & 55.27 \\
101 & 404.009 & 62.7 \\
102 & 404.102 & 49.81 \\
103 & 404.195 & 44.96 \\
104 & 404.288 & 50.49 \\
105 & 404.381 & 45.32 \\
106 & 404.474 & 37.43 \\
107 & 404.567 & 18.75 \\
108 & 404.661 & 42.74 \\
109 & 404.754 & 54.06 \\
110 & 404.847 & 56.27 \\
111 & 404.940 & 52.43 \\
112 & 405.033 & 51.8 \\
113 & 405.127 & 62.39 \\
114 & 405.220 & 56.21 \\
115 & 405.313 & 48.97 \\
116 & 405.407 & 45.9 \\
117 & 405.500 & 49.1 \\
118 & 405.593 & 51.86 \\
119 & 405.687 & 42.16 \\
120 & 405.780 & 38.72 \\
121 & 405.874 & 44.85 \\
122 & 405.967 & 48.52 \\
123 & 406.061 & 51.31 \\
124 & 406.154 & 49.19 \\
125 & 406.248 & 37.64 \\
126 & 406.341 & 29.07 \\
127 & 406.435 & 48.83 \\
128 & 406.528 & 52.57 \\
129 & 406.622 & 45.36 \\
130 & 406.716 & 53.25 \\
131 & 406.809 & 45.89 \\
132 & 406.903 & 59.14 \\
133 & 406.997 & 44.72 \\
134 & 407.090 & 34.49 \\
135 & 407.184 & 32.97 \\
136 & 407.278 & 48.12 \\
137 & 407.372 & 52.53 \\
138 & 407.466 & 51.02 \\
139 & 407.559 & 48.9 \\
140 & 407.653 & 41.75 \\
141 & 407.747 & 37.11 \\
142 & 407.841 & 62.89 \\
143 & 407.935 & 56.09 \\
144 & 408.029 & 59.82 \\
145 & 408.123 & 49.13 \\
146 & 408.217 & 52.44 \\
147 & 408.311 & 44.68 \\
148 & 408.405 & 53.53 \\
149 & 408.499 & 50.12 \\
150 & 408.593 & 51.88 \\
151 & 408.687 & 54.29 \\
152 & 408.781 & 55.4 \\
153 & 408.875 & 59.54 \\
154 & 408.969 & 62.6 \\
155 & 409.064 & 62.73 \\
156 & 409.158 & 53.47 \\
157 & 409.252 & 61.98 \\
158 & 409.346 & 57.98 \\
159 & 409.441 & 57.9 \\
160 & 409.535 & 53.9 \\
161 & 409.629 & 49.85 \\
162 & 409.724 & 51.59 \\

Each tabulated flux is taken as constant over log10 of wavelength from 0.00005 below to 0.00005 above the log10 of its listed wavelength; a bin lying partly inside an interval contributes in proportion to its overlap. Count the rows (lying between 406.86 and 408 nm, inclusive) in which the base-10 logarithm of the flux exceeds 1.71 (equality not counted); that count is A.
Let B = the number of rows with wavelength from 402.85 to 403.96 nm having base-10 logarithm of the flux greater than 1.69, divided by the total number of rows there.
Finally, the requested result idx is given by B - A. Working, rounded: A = 4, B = 0.4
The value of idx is -3.6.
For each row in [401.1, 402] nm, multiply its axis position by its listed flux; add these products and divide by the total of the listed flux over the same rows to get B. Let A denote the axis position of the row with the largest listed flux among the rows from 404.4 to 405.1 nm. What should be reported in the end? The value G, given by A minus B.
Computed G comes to 3.29 nm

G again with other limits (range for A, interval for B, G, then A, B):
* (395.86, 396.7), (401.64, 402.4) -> -6.10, 395.905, 402.00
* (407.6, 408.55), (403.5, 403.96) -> 4.10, 407.841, 403.74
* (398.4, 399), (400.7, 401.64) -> -2.34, 398.833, 401.17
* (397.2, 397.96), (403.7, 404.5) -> -6.16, 397.916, 404.07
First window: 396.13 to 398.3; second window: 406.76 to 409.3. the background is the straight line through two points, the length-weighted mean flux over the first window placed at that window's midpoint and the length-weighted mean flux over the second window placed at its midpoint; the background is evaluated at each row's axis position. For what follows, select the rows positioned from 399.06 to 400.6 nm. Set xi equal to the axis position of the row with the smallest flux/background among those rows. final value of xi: 399.752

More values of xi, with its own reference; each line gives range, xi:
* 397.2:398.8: 397.275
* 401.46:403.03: 402.060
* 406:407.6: 406.341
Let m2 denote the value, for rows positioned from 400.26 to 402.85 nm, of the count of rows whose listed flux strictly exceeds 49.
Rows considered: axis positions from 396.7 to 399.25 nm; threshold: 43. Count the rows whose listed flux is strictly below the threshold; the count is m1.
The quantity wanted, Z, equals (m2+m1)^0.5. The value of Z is 6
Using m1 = 17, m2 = 21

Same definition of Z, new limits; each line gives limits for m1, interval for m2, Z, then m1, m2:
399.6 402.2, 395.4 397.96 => 2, 5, 0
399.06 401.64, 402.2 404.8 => 4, 4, 13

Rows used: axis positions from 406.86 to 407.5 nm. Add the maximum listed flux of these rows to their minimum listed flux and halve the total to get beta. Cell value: 46.1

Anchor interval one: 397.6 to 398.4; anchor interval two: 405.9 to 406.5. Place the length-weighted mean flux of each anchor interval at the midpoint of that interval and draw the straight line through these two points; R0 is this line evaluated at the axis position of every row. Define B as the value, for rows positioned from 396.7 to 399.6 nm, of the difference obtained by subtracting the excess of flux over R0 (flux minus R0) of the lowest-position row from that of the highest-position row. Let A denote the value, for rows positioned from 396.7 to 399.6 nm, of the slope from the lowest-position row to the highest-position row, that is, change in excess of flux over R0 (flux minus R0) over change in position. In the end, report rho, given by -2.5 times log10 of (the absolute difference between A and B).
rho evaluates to -3.6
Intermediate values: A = 15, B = 44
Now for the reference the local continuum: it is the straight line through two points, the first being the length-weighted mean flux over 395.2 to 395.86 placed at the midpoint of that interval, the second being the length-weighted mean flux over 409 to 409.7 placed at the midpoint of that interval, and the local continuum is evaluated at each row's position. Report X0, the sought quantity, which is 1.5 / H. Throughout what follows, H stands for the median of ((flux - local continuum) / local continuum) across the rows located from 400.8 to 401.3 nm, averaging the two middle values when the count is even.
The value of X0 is 7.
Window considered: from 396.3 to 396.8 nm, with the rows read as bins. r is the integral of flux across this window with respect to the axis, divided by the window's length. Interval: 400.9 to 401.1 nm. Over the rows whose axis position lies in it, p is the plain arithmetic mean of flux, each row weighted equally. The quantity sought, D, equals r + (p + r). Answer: 80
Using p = 53.3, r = 14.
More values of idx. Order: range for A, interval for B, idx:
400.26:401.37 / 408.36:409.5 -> -6.0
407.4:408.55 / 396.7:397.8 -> -5.0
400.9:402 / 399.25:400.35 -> -8.5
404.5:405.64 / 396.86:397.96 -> -7.0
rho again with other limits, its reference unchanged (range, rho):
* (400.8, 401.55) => -0.9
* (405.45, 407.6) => 0.5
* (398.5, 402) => -2.8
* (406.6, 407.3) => -0.3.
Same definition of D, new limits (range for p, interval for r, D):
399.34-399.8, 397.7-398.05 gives 120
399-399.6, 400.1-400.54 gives 147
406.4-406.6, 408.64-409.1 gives 168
